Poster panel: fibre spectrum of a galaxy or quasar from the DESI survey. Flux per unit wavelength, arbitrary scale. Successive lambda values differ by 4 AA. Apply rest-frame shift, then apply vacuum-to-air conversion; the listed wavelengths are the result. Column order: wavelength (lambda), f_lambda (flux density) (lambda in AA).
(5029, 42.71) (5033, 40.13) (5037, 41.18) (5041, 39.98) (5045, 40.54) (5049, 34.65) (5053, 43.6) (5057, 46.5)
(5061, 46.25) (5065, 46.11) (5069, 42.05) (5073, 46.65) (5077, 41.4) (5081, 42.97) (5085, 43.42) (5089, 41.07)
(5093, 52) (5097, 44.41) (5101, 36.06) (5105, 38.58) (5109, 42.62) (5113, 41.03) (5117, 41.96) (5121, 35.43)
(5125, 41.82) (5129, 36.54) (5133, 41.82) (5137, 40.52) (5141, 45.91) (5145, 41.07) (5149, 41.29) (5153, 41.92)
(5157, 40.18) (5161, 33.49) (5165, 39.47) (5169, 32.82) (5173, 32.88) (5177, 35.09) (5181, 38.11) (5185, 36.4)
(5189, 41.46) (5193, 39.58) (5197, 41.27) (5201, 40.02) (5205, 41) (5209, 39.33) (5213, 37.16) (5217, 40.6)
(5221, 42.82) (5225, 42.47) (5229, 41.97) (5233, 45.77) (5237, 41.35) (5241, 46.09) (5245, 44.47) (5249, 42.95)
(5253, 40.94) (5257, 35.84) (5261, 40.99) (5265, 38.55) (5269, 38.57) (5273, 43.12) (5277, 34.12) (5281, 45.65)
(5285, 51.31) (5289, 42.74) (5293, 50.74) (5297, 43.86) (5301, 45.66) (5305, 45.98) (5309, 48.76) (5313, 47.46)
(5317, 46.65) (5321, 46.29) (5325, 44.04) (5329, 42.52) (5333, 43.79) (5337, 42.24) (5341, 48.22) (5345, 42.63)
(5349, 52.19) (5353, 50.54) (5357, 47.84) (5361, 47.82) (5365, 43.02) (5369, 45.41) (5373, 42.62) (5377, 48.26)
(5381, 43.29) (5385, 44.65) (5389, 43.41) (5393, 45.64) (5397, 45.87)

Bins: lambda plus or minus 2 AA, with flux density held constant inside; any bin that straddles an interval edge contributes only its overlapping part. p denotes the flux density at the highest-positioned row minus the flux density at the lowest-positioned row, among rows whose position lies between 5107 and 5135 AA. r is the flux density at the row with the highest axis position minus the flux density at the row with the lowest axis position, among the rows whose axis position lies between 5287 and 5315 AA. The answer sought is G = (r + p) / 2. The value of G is 2.0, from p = -1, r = 4.7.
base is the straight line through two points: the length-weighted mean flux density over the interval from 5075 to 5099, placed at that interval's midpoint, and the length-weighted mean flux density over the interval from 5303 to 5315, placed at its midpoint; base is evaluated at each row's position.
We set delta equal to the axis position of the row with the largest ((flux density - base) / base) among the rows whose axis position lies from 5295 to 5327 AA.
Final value 5309 AA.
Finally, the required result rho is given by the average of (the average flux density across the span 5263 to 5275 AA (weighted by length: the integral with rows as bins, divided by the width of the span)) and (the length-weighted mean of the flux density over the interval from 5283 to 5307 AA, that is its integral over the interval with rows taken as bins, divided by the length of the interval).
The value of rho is 43.4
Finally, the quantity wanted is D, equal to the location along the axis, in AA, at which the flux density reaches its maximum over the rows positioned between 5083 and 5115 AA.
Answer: 5093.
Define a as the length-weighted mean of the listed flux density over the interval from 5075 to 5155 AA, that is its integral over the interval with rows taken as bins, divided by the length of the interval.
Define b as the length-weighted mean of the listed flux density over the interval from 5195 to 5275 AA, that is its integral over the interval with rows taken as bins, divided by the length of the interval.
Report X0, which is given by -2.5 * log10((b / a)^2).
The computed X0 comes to 0.0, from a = 41.6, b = 41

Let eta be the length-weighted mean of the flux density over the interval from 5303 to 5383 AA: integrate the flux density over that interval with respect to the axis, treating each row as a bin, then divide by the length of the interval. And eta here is 46.0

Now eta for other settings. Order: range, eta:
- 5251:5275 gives 39.7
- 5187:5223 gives 40.4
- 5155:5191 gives 36.7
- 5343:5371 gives 47.1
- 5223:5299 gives 42.7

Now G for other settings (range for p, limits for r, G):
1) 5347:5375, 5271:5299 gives -4.4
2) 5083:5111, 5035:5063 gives 2.1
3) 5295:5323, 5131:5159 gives 0.4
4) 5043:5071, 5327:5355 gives 4.8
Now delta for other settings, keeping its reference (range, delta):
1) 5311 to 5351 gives 5349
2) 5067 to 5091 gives 5073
